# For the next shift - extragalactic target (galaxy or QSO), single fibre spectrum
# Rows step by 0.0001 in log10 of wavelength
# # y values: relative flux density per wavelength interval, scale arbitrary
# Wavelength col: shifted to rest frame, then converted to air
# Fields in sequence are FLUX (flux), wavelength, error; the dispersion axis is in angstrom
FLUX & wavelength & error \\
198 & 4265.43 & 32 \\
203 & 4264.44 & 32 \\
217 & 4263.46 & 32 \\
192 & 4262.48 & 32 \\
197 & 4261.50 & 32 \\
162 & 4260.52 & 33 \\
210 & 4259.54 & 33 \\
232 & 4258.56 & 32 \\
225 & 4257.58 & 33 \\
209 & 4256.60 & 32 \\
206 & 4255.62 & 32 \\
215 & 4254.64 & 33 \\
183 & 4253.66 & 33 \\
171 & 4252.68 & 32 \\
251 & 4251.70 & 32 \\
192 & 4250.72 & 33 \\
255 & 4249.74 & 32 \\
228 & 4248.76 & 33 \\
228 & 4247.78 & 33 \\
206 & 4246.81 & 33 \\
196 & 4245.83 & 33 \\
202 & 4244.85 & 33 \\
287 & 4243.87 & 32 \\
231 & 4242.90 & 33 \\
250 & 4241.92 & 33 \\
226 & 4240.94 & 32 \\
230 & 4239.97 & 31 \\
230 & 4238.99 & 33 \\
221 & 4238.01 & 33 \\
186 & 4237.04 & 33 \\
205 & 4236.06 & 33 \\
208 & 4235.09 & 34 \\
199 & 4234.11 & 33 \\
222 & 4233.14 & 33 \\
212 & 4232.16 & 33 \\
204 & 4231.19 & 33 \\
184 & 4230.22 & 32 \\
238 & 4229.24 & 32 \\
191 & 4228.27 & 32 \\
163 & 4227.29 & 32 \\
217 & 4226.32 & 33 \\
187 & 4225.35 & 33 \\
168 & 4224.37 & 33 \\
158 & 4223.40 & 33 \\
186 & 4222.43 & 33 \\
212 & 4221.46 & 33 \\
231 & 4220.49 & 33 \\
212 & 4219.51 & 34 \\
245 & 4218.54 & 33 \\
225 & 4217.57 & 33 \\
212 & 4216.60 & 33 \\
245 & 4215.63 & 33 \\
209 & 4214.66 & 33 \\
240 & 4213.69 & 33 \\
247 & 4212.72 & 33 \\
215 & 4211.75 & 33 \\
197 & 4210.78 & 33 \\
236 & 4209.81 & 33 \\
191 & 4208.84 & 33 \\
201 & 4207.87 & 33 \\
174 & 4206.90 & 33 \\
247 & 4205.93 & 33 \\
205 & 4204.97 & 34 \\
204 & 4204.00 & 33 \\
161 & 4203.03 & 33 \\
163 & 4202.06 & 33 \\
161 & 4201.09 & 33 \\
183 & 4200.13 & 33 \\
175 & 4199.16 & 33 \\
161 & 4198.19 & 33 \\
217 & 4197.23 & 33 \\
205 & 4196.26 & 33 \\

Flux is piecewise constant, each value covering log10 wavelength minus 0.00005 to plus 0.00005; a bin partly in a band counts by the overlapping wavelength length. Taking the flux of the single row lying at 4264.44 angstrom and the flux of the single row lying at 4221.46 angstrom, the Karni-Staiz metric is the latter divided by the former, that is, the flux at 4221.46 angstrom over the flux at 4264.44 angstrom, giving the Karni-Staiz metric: 1.04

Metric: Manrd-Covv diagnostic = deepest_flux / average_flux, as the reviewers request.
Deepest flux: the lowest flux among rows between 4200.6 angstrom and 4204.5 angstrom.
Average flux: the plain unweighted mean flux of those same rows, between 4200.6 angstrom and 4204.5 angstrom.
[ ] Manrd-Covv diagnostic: 0.93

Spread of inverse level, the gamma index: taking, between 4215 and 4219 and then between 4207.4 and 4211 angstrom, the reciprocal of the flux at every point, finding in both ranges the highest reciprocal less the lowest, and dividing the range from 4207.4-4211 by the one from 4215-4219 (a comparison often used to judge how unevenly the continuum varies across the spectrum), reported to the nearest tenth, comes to 1.6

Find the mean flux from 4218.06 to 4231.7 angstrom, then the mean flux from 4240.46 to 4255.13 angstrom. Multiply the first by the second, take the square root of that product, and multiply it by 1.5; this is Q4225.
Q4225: 315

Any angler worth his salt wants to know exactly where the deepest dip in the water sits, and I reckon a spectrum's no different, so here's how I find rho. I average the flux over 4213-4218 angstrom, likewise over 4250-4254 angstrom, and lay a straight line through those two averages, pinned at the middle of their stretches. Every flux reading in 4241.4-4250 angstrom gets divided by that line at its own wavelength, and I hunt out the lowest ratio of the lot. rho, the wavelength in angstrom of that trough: 4245.83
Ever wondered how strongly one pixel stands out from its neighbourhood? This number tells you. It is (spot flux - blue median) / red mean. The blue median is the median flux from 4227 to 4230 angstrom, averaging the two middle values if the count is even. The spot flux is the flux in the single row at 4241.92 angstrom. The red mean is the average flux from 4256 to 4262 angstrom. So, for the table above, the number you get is 0.29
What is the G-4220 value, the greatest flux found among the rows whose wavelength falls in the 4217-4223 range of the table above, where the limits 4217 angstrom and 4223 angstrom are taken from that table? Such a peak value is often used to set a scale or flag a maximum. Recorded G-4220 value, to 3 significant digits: 245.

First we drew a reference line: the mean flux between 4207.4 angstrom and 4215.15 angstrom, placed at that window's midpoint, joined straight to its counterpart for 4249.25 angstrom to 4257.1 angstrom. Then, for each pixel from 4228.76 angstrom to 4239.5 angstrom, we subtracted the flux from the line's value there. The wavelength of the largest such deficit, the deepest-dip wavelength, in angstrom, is 4230.22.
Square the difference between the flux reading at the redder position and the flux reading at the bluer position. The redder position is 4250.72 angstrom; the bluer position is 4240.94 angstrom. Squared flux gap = 1156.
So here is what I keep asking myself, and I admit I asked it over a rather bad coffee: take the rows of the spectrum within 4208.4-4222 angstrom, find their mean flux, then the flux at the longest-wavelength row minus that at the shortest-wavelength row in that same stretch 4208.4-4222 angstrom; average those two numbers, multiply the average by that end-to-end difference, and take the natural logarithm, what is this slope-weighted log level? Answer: 7.8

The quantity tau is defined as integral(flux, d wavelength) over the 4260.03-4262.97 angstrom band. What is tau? 541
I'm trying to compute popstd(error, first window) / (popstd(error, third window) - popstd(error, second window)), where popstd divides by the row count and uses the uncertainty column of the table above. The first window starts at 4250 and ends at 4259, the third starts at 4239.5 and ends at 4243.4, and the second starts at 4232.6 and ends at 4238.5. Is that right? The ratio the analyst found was 1.09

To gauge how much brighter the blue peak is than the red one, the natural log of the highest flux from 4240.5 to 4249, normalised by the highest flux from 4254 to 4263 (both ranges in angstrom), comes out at 0.21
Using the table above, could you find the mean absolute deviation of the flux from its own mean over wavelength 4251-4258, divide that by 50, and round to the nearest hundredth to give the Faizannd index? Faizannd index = 0.38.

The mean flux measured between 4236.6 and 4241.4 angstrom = 219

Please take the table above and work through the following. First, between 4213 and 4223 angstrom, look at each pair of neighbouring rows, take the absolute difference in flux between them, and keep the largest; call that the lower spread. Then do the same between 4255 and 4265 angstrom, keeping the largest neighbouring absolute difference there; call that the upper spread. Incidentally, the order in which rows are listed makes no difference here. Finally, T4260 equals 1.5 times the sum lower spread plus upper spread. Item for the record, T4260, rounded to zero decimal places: 126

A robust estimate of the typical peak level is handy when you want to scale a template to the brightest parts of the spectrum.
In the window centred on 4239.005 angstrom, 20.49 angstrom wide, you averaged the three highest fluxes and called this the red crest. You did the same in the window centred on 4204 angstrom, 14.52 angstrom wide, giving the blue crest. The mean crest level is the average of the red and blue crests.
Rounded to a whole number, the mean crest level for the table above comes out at 246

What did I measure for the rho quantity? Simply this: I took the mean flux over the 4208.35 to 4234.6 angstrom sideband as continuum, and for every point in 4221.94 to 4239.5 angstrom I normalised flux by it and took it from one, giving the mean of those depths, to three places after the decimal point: 0.049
